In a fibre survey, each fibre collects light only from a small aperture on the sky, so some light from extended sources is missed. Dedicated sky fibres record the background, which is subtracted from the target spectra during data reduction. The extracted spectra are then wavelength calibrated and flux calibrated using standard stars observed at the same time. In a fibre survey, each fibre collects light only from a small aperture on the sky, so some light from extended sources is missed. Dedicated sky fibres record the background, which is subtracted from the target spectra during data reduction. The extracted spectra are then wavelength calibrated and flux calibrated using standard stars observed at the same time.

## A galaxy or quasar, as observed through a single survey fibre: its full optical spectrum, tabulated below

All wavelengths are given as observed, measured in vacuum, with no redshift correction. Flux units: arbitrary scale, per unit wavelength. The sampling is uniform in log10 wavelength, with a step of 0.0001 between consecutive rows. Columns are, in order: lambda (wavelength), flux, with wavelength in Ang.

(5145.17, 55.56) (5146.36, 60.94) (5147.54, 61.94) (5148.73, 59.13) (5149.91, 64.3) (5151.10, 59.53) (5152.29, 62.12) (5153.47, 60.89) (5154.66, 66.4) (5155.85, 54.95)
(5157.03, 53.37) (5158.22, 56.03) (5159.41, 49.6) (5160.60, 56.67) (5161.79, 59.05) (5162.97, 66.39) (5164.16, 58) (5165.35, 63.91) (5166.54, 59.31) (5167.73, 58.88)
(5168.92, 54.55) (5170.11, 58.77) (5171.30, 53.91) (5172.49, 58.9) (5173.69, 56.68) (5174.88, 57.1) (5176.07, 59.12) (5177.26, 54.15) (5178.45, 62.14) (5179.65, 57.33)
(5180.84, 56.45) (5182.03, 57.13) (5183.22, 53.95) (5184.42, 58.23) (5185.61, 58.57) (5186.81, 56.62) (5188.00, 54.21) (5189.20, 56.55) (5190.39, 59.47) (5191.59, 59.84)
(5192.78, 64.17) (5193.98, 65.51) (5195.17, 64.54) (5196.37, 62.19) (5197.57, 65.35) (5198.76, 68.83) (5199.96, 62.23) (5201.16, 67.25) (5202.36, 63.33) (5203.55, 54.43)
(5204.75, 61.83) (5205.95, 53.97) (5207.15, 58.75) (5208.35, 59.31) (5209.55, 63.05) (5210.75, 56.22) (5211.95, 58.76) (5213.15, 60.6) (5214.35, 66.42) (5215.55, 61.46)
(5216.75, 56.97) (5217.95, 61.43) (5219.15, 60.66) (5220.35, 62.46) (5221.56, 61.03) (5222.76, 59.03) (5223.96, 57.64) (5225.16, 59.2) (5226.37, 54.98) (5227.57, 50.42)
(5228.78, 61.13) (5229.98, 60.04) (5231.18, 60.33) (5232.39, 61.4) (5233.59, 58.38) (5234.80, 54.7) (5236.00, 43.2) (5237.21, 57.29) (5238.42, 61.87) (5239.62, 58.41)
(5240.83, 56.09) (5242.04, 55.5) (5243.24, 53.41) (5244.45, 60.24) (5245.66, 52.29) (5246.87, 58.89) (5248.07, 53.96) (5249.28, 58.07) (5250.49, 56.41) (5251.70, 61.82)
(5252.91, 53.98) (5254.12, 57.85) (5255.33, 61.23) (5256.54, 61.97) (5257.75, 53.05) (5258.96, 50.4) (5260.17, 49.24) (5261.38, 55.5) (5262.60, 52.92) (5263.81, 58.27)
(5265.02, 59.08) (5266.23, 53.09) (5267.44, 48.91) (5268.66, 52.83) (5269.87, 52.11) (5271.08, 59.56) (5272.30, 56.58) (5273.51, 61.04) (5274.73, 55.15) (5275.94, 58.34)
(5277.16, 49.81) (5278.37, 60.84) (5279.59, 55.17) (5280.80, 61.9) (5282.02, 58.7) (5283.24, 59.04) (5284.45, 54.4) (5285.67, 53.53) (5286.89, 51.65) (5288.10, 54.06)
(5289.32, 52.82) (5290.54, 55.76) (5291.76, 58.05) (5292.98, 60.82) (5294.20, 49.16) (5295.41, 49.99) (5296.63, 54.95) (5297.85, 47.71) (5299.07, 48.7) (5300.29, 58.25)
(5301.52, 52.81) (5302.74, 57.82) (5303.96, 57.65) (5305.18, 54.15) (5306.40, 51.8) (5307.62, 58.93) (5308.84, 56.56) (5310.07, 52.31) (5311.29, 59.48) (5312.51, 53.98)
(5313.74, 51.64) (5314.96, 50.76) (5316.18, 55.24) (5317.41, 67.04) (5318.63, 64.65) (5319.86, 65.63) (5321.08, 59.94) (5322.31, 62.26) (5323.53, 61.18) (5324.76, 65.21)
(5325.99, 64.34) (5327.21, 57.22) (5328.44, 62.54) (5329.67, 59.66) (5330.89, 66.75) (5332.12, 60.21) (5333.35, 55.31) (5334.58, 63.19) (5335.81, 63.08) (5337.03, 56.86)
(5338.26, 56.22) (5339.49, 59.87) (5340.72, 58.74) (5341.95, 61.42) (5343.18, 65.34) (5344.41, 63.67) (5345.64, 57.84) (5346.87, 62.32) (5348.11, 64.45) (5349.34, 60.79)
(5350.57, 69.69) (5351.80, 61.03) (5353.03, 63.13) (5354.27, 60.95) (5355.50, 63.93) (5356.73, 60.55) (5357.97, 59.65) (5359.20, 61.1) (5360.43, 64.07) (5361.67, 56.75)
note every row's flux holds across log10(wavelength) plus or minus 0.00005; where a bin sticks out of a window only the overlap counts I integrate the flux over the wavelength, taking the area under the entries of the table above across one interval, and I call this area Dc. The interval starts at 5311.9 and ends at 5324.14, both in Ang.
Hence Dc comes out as 725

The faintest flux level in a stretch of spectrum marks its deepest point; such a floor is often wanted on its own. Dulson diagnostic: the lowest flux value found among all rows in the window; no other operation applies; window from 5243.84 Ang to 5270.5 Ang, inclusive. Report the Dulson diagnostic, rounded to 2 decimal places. 48.91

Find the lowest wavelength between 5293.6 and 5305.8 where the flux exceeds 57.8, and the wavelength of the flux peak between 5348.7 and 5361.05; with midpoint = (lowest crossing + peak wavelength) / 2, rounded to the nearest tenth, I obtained 5325.4 Ang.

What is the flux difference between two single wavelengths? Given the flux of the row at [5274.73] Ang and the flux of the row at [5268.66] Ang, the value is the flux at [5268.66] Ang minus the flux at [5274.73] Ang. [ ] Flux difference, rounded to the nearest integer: -2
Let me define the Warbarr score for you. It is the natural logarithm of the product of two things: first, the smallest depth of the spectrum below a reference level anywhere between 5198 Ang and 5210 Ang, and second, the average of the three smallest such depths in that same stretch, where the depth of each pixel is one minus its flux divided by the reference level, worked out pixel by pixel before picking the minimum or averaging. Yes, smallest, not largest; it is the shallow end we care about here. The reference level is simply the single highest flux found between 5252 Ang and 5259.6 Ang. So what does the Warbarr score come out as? -4.8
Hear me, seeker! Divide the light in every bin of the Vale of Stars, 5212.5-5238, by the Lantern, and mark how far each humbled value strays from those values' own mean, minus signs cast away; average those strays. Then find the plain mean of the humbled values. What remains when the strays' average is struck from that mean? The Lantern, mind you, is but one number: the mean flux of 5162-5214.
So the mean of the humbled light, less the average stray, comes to 0.93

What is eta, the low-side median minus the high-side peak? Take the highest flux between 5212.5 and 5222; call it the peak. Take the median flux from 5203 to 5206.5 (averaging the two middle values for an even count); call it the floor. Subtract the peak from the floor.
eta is -12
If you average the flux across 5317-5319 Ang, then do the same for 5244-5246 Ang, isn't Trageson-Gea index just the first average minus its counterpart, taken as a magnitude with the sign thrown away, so 10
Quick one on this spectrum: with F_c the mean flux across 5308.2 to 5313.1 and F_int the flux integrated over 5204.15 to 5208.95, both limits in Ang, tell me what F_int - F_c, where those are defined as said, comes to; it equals 225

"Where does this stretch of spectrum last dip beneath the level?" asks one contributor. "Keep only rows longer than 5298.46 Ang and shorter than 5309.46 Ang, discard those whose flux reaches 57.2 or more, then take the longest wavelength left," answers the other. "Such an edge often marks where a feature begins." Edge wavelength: 5308.84 Ang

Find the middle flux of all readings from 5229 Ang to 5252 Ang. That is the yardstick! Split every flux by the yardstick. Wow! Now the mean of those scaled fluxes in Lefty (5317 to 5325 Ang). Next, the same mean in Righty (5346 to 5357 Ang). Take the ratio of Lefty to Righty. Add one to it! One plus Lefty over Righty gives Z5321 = 2.01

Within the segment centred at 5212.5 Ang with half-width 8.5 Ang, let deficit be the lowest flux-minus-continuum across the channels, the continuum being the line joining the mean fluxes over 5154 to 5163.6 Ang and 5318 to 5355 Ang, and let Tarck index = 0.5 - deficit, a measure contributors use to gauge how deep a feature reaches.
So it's 5.4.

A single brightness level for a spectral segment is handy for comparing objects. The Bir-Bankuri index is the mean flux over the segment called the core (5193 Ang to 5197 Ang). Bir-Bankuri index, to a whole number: 64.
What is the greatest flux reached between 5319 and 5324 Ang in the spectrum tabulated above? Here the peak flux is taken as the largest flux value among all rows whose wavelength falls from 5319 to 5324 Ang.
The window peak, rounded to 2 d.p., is 65.63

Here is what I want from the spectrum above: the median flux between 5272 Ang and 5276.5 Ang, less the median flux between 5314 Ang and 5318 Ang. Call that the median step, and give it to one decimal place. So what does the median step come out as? 2.2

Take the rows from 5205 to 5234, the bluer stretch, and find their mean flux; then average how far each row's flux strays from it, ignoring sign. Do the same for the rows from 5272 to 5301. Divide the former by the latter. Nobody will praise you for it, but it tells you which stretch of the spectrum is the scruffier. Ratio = 0.68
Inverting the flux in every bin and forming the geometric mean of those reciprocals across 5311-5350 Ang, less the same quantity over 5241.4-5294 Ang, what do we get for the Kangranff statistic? -0.0013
